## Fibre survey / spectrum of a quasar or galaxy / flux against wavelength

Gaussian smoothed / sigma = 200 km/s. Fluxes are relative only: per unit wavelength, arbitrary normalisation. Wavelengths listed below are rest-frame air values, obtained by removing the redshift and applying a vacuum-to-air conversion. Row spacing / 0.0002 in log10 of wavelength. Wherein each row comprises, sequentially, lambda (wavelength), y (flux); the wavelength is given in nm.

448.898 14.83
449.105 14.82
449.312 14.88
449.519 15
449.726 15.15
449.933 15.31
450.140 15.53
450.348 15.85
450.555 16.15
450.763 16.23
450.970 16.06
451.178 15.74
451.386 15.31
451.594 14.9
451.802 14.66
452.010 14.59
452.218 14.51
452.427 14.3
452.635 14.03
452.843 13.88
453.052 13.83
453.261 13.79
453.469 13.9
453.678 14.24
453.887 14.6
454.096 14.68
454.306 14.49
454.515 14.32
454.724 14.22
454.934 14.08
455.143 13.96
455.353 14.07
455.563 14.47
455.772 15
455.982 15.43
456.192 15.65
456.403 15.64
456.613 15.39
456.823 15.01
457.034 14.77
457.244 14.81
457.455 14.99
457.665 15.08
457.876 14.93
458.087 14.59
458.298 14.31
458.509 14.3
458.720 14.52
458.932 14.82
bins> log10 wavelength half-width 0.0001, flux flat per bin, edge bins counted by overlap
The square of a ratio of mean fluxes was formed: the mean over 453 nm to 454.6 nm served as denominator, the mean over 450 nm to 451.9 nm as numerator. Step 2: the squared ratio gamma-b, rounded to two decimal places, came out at 1.20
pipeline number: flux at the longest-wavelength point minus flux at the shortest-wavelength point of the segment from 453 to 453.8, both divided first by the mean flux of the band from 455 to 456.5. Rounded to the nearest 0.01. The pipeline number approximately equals 0.03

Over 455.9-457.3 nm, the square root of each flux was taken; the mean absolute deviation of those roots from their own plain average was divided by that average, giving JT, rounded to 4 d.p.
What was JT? 0.0107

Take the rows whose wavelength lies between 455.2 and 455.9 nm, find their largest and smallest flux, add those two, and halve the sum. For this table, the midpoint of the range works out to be 14.5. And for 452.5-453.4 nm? 13.9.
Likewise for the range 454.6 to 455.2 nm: 14.1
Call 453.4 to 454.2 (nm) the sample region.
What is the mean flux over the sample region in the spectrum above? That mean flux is 14.4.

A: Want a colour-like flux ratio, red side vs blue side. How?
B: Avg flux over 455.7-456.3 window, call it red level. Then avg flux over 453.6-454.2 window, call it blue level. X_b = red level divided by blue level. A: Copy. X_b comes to 1.06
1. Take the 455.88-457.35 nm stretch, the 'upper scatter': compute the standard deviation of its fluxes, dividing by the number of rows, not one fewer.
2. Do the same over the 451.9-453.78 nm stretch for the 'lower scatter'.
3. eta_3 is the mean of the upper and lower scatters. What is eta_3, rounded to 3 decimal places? 0.316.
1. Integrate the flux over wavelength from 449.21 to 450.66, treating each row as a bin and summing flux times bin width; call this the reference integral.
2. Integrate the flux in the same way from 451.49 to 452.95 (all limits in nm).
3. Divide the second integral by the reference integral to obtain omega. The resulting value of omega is 0.94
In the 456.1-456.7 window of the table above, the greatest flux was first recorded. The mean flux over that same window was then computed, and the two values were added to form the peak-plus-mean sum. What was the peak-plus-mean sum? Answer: 31.2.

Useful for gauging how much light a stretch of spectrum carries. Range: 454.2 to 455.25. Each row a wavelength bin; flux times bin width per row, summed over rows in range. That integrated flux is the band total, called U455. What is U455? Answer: 14.9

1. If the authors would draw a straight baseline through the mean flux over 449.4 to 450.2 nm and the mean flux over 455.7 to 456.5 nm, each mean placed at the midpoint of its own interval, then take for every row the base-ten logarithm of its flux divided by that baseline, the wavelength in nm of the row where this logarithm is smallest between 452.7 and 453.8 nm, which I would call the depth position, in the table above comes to 453.261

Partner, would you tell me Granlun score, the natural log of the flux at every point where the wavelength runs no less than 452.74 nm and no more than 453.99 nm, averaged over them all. 2.64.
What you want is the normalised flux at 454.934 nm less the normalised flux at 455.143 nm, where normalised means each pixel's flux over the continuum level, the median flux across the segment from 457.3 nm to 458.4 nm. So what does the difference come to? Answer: 0.01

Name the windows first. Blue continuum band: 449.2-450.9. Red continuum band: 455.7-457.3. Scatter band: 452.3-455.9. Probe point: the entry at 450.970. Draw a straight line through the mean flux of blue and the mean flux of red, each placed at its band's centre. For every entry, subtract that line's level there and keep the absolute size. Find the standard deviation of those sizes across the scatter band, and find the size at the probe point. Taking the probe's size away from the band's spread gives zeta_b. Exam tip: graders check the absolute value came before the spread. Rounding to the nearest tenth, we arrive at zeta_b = -0.2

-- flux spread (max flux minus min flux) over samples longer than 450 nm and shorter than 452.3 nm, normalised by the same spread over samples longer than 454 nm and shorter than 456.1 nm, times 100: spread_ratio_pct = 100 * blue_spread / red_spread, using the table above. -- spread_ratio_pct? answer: 117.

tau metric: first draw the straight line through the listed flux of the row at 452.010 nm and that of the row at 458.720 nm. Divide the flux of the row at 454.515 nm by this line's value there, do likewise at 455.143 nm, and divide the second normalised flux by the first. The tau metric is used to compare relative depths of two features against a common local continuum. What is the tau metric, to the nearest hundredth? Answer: 0.98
